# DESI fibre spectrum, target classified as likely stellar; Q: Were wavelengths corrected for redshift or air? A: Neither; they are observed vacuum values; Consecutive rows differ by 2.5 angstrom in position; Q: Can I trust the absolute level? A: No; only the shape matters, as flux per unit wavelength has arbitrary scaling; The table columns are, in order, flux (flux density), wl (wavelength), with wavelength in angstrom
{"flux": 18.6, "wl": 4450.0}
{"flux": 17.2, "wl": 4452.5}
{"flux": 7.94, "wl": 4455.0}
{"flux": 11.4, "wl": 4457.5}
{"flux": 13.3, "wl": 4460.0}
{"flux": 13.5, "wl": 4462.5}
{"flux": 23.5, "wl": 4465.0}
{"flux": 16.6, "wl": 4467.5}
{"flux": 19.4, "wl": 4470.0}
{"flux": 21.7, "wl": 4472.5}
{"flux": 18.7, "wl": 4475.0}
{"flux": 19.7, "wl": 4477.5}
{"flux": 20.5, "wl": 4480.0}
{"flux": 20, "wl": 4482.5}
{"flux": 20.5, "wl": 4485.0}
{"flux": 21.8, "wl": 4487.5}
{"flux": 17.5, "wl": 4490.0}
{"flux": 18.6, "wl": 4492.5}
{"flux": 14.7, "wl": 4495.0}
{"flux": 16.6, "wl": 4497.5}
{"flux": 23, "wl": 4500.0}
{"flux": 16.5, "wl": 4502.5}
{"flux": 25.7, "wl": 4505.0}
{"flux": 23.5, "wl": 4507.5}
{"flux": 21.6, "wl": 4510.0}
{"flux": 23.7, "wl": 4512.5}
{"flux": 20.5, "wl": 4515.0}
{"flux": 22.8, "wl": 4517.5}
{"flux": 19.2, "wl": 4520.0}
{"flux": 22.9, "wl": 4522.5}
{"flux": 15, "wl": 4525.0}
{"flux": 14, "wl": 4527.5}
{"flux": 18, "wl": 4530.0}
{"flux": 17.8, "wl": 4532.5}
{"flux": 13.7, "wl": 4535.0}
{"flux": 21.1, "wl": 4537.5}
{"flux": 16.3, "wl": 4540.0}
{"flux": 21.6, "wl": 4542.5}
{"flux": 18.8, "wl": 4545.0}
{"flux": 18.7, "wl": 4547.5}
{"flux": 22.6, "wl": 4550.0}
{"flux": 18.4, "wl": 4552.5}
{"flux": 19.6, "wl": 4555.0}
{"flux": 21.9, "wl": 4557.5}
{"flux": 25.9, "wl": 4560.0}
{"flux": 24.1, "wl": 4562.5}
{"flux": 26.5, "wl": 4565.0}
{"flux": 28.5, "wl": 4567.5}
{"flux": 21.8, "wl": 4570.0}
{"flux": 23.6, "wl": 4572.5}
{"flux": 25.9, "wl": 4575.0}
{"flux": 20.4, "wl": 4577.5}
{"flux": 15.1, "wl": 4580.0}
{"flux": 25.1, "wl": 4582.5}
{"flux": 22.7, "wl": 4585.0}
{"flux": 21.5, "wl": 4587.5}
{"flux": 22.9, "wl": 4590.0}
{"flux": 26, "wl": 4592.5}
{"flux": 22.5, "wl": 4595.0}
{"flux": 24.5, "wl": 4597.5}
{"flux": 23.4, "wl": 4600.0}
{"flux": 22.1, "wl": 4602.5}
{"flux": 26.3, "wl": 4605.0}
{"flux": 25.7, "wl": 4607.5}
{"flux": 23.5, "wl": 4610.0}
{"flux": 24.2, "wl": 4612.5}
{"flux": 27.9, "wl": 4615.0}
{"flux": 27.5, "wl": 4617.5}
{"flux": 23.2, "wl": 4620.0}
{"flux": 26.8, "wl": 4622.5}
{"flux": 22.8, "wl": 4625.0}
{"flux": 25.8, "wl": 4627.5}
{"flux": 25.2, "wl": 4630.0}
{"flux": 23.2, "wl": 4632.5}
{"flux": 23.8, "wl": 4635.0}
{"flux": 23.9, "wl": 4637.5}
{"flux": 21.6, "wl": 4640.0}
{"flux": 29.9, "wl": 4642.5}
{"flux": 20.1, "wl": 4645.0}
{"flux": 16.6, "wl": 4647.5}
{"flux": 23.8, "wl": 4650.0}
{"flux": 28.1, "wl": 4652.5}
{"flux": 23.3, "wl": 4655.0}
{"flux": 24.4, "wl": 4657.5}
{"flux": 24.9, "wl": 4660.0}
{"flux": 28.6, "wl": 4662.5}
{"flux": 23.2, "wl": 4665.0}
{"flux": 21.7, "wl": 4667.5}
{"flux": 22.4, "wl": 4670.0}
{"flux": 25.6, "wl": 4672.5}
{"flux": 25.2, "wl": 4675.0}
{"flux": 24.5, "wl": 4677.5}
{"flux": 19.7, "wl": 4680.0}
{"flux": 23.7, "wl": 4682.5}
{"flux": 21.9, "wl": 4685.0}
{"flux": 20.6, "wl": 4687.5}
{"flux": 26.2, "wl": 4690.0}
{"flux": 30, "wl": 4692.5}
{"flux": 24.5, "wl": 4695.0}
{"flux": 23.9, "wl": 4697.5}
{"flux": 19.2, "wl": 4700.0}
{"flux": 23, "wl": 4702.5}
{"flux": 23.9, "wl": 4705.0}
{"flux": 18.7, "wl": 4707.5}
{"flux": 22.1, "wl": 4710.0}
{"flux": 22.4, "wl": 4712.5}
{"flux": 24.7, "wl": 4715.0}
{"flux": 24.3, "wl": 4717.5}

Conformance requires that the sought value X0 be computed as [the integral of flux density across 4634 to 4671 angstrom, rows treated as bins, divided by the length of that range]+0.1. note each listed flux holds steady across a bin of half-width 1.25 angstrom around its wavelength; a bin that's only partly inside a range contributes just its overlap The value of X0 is 23.9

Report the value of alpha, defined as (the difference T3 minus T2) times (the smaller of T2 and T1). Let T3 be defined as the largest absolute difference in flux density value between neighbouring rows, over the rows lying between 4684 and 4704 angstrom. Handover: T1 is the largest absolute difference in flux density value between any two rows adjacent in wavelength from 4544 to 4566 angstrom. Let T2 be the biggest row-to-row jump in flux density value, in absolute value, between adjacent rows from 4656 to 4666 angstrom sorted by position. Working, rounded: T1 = 4.2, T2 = 5.4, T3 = 5.6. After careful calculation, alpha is 1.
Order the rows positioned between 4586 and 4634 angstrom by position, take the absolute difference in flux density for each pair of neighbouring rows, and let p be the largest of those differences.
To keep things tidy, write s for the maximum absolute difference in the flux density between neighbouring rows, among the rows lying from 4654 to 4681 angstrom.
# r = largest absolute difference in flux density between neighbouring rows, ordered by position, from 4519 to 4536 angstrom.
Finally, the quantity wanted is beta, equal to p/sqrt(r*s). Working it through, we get 0.66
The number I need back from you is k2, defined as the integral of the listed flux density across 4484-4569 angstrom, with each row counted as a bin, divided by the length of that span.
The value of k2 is 20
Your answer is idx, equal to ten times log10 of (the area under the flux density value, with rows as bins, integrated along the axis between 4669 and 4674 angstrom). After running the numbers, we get 20.8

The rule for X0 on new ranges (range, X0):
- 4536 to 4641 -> 23.2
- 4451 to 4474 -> 16.2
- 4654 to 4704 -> 23.9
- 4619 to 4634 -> 24.6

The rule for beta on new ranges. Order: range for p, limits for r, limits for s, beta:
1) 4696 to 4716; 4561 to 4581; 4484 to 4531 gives 0.66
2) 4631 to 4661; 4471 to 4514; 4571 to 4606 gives 1.02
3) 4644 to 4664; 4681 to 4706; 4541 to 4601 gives 0.96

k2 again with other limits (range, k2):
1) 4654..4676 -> 24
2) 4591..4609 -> 24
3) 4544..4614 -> 23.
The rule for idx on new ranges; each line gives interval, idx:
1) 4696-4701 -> 20.4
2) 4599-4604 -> 20.6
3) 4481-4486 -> 20.1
